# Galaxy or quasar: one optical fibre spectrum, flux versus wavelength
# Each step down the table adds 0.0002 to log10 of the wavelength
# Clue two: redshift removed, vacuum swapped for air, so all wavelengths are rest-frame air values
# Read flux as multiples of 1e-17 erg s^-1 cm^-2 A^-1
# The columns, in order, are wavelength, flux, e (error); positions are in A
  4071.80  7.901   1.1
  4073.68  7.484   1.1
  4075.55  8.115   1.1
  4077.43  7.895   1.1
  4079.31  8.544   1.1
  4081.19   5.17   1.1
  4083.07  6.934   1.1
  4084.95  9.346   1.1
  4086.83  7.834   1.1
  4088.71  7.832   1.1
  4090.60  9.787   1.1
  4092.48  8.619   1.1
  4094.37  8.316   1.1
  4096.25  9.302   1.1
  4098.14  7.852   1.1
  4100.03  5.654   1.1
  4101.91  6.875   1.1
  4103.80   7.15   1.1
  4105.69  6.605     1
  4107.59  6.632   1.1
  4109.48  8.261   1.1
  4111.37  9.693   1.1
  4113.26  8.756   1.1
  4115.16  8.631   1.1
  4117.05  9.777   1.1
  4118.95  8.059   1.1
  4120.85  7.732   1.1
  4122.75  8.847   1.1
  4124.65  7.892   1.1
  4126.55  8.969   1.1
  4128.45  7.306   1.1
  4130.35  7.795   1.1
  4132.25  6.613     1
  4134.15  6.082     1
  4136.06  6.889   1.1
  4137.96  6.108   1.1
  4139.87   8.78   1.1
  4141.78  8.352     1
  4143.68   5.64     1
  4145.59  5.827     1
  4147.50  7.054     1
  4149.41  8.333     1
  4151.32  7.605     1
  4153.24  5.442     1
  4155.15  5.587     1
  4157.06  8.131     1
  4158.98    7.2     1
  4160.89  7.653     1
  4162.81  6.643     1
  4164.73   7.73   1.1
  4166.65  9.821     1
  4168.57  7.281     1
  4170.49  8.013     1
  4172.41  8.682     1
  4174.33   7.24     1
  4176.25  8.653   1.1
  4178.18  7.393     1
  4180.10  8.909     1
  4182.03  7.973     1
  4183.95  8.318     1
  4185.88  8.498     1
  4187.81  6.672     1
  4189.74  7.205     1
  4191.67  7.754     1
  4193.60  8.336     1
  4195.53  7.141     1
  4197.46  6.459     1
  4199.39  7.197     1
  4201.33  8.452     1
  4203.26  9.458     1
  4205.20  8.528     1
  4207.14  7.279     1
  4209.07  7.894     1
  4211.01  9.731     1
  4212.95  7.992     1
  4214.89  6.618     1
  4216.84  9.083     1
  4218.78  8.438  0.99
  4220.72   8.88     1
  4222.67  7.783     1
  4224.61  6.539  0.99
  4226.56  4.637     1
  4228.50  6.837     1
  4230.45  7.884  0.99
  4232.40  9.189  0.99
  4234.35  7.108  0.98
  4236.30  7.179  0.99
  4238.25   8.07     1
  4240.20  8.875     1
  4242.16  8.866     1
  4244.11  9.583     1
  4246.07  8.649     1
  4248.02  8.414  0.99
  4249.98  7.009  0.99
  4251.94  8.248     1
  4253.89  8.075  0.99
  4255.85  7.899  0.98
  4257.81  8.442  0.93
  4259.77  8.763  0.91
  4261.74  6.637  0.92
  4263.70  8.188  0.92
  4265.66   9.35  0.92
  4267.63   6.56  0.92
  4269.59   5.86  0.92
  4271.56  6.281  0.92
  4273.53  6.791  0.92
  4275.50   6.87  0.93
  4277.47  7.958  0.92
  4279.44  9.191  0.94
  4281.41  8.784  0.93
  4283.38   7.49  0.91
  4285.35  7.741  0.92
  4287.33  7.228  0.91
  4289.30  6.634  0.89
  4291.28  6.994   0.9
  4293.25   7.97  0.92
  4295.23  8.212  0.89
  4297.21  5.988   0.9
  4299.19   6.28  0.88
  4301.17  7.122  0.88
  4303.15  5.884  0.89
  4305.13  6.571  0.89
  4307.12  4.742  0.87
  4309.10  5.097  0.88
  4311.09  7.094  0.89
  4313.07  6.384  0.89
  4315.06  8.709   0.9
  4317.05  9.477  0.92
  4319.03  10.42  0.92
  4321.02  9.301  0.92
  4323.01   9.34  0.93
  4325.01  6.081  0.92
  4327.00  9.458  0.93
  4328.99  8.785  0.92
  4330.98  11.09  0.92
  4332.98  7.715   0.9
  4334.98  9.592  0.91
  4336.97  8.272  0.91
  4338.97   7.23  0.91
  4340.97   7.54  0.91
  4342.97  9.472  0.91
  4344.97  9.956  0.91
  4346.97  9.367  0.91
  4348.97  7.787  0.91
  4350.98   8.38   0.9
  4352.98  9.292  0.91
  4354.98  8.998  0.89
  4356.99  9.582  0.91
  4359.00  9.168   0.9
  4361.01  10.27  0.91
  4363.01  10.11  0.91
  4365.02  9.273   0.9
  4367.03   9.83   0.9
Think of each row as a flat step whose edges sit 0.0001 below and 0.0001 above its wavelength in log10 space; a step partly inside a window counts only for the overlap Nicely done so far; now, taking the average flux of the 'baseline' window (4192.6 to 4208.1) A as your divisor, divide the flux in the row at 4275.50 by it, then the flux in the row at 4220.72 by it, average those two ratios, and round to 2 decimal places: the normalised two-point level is 1.00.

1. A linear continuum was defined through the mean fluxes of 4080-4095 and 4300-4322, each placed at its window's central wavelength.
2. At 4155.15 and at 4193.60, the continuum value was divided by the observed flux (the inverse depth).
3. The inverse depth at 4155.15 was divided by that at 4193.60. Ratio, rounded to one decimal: 1.5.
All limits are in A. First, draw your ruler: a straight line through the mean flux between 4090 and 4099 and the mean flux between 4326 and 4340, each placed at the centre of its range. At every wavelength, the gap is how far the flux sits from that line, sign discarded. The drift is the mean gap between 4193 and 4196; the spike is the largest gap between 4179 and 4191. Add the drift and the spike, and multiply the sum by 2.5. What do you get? 8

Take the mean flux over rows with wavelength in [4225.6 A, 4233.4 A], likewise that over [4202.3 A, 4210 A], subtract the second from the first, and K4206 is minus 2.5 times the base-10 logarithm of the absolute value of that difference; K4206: -0.15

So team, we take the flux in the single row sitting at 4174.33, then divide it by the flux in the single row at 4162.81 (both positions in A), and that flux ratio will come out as 1.09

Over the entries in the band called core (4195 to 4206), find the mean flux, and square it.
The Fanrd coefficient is 62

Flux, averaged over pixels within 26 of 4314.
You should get 7.71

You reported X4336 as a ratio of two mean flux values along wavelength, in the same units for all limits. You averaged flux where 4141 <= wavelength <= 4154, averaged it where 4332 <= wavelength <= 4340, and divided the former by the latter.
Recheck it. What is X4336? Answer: 0.84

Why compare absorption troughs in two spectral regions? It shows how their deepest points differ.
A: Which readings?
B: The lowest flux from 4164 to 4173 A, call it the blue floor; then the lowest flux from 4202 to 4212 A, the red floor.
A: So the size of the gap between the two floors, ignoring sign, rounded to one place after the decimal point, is 0.0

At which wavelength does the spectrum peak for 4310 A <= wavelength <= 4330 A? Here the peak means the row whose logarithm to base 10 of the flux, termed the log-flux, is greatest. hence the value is 4319.03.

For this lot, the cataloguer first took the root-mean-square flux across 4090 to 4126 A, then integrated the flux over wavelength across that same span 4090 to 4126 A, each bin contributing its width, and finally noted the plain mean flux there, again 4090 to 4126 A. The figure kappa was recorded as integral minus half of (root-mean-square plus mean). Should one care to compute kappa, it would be 284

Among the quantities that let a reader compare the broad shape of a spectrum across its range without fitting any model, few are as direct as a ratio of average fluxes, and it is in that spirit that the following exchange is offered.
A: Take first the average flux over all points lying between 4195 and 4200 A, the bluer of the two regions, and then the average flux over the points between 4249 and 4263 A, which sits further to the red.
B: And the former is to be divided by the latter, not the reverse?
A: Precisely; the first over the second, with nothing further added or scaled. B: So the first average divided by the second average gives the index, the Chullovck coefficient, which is 0.88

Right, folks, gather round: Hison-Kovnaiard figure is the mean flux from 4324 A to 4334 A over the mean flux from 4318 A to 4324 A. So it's 0.89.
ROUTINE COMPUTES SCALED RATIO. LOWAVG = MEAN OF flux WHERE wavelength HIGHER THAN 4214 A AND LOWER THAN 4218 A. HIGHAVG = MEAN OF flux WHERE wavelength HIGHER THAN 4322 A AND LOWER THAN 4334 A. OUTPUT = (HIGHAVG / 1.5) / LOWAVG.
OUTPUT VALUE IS 0.74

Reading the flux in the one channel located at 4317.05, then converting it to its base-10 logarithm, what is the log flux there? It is 0.98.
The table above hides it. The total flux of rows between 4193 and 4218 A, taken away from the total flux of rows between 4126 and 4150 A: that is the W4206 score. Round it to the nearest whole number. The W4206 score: -10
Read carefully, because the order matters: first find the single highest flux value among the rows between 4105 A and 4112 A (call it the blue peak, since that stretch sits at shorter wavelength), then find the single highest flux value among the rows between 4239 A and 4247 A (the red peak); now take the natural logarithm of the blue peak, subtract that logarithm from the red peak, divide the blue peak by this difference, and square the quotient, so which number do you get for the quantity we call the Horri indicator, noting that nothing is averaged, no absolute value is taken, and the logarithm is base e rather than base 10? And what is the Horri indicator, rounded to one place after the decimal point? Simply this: 1.8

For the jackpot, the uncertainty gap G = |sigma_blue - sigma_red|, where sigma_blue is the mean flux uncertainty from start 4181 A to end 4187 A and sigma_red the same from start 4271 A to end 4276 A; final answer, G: 0.077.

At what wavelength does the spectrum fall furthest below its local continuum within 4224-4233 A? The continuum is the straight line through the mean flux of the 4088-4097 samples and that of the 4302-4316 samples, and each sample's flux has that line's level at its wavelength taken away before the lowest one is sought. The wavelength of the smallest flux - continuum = 4226.56 A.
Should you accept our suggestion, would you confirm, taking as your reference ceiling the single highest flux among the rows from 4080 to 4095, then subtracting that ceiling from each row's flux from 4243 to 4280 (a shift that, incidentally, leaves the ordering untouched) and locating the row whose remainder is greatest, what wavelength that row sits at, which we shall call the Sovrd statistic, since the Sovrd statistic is 4244.11 A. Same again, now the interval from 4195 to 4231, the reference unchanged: 4211.01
